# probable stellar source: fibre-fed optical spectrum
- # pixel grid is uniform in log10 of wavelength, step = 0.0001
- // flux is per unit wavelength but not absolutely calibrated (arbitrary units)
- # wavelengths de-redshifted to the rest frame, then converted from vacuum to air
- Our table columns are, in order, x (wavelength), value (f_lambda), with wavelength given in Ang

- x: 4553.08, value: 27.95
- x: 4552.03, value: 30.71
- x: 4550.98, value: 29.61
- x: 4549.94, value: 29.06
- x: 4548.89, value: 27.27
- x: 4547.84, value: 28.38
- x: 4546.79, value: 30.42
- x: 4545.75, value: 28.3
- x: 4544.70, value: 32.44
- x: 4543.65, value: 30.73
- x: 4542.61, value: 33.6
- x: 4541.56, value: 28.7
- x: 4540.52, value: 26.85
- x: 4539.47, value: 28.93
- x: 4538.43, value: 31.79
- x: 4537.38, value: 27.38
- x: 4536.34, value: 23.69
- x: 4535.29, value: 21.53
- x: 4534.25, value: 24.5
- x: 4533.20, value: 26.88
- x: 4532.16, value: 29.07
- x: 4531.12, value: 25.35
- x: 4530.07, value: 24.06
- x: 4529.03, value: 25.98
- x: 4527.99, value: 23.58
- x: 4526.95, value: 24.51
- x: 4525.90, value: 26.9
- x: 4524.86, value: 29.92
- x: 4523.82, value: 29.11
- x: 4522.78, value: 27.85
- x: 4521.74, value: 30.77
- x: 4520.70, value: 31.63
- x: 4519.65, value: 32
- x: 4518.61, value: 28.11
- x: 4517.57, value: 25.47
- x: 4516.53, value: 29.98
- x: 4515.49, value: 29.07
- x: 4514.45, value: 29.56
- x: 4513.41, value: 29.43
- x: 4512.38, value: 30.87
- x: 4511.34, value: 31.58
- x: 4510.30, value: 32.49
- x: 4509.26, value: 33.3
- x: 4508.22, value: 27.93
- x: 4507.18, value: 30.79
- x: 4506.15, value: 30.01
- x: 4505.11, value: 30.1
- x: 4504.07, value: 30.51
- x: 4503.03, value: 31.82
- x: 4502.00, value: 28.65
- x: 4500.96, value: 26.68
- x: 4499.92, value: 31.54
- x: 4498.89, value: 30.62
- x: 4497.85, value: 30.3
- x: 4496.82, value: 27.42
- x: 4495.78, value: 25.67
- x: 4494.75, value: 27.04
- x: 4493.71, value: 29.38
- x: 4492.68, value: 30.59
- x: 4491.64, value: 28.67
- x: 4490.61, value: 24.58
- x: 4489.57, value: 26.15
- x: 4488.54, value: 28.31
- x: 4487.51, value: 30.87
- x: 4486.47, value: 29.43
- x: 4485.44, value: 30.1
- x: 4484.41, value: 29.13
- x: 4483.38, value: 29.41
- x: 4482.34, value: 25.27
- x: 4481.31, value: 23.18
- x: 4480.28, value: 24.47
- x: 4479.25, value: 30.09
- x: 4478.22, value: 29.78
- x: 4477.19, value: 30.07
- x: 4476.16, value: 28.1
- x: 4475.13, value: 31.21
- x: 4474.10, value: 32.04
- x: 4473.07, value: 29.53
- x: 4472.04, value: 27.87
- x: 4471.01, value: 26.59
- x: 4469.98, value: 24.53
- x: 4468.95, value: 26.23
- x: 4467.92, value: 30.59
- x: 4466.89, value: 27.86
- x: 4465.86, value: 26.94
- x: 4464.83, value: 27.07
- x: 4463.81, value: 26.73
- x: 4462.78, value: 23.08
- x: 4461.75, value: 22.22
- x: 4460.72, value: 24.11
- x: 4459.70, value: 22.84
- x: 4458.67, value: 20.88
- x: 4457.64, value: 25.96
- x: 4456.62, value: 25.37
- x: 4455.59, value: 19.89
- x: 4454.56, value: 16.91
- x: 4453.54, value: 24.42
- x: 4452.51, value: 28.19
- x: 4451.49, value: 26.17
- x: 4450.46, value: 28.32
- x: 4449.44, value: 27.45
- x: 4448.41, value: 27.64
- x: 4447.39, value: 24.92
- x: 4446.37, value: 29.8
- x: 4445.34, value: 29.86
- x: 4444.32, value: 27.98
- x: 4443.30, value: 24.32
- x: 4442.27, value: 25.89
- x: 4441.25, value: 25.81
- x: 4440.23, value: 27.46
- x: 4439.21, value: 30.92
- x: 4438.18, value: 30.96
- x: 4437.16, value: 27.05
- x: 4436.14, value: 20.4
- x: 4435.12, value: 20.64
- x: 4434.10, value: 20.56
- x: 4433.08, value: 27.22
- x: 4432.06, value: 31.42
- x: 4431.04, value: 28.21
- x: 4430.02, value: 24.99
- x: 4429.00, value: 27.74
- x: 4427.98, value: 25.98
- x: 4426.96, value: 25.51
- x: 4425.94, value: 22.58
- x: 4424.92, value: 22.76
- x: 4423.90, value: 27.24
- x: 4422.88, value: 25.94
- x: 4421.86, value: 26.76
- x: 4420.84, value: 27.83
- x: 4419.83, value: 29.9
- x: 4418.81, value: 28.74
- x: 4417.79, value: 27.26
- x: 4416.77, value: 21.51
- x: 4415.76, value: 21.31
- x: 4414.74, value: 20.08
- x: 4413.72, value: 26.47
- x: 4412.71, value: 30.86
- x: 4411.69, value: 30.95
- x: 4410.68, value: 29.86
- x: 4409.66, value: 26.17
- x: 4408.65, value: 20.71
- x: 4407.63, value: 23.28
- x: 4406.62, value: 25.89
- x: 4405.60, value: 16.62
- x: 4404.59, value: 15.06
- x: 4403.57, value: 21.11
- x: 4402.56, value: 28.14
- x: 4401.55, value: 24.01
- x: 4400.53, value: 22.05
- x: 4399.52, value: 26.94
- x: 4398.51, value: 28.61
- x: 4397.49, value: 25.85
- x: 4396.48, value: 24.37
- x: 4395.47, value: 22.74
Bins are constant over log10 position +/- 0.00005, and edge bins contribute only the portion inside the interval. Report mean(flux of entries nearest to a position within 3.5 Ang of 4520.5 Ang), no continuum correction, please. 29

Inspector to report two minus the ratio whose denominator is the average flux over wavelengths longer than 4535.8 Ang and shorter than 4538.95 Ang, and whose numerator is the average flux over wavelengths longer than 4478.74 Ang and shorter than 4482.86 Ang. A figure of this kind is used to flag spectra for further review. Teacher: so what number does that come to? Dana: 1.07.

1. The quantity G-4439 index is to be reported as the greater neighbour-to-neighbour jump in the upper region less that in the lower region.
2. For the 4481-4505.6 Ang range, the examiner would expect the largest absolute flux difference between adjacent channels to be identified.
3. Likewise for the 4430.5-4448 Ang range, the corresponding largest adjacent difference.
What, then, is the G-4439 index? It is -2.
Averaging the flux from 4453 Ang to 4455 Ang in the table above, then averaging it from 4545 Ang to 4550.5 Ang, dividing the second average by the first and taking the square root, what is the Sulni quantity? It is 1.18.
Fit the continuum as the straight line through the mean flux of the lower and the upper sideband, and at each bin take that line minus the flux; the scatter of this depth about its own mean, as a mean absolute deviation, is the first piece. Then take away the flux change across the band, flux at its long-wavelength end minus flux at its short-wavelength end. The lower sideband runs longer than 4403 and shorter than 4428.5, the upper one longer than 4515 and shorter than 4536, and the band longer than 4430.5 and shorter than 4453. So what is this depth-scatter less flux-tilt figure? 2.4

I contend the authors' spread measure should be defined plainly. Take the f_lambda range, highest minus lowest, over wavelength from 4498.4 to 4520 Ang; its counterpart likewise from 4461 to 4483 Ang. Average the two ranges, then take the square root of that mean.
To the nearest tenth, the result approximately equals 3.0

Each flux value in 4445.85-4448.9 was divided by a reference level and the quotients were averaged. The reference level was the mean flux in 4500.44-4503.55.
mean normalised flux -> 0.95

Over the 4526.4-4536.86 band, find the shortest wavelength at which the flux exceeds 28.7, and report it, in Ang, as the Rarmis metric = 4532.16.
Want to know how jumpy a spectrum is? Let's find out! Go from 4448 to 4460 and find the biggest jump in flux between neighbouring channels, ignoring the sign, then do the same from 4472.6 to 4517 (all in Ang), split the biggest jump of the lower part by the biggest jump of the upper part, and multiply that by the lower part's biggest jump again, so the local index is 10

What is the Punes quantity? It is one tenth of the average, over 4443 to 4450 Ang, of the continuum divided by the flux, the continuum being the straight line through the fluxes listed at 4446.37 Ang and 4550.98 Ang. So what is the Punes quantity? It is 0.109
